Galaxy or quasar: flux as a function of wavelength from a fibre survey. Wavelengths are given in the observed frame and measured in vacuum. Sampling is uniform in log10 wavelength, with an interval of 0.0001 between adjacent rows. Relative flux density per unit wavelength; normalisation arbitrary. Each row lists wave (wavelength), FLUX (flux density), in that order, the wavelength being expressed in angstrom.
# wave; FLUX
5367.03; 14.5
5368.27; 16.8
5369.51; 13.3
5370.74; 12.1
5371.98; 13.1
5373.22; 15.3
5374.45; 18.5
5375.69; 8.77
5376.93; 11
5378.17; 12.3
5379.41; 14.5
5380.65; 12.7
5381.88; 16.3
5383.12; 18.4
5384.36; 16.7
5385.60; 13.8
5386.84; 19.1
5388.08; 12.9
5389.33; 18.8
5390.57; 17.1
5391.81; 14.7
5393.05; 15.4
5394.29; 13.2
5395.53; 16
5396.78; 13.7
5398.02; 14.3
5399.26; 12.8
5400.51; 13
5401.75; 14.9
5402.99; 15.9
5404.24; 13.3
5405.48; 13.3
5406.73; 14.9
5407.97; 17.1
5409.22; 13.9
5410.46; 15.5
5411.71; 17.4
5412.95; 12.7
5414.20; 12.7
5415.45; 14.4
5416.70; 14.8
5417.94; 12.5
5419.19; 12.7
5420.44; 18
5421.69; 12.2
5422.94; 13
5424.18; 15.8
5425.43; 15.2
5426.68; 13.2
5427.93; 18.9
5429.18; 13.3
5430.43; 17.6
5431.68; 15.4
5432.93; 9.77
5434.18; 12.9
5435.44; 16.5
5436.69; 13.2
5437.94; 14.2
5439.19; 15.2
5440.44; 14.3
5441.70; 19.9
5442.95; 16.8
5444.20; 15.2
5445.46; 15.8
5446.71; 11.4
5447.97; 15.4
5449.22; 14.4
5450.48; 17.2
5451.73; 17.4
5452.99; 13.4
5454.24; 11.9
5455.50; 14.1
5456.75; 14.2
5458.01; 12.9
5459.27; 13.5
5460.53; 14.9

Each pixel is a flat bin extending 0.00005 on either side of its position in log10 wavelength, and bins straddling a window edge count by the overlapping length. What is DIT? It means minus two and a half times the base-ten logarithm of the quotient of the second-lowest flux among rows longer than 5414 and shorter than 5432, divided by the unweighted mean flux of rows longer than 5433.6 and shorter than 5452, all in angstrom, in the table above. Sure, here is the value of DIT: 0.22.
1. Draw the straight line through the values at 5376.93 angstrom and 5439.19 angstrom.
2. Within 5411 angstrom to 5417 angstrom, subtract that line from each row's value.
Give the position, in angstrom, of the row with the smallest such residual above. 5414.20 angstrom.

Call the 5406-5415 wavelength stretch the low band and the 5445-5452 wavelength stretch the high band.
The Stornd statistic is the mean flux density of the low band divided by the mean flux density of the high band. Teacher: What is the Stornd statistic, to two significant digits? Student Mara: 0.98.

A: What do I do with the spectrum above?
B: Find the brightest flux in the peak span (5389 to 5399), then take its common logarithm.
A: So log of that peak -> 1.27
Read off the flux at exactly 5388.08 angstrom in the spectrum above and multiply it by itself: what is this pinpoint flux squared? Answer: 166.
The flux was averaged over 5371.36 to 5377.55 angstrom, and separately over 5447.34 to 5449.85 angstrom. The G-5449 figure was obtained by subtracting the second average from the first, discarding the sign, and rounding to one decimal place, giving 1.6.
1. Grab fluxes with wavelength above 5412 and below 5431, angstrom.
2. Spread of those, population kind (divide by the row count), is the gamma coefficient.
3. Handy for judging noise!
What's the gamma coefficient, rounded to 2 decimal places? 2.13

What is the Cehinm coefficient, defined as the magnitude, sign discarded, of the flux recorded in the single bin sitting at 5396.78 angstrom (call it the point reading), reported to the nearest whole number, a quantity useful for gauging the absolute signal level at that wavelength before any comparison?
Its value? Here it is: 14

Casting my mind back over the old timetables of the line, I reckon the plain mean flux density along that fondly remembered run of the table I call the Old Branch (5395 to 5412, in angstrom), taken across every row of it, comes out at 14.7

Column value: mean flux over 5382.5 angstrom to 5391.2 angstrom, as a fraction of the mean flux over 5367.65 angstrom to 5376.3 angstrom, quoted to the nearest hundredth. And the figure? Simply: 1.19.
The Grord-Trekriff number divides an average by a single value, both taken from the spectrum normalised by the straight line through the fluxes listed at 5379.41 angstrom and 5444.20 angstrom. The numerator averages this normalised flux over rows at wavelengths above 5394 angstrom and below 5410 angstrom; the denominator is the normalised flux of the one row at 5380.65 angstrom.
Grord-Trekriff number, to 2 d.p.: 1.11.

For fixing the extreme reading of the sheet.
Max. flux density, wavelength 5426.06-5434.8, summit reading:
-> 18.9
